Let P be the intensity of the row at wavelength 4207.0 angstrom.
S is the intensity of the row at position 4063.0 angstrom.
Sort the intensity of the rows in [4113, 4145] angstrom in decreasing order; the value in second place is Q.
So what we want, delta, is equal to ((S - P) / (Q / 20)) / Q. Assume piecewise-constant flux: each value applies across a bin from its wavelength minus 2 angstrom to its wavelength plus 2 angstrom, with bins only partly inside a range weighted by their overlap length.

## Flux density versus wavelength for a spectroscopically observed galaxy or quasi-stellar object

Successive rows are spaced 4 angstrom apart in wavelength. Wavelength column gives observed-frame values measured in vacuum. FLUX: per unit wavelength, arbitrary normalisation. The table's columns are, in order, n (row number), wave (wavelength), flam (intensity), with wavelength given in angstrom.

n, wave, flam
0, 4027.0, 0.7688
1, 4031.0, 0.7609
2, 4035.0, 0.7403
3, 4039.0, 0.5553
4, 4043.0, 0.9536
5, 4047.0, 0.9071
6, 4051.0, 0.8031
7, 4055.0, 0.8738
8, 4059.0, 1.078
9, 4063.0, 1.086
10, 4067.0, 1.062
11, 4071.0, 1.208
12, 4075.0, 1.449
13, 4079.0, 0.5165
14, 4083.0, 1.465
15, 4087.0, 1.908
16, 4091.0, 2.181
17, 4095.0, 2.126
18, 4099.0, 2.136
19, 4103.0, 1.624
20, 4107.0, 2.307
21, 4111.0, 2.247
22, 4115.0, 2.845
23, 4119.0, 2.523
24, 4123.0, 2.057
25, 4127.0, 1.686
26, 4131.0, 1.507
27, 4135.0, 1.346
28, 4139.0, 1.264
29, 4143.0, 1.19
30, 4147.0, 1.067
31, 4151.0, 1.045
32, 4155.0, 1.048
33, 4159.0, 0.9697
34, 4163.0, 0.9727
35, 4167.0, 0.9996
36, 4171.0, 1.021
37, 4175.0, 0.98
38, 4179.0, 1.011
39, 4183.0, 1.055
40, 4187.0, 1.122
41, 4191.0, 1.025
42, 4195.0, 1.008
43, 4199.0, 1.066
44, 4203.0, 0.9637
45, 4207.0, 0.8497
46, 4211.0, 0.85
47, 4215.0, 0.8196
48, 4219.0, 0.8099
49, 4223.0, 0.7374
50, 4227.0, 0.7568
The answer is 0.7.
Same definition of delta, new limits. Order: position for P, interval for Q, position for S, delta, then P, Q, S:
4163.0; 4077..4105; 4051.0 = -0.7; 0.9727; 2.136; 0.8031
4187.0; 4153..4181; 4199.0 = -1.1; 1.122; 1.021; 1.066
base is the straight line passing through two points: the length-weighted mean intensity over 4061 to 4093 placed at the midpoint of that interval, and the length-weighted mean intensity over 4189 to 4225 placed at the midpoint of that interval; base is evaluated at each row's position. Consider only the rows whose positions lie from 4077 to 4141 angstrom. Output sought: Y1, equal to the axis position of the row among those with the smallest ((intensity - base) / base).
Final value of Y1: 4079.0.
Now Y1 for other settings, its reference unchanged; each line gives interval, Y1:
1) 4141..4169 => 4159.0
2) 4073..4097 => 4079.0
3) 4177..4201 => 4179.0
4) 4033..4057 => 4039.0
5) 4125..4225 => 4223.0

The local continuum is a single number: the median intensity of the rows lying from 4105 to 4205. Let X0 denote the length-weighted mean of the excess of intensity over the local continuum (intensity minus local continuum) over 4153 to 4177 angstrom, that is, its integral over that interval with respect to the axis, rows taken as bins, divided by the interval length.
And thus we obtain -0.07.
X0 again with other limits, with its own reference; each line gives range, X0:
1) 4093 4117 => 1.15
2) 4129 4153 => 0.17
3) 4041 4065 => -0.12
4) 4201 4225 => -0.23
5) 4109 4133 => 1.08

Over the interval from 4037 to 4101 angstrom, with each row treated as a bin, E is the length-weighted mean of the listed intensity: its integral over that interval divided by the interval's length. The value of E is 1.3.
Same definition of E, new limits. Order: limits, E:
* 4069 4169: 1.6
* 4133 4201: 1.1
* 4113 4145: 1.8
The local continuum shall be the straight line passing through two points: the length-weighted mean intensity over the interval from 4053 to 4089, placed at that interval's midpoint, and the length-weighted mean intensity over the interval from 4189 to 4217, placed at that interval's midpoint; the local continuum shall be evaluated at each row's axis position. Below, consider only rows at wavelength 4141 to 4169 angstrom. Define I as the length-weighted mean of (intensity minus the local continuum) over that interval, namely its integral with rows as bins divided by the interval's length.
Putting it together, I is 0.01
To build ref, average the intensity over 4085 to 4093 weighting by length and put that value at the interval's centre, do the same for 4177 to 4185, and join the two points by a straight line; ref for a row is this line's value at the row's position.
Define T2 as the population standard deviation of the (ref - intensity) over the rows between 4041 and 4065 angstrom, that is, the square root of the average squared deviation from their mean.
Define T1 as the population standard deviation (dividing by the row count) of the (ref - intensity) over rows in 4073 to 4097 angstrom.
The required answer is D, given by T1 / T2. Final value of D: 3.92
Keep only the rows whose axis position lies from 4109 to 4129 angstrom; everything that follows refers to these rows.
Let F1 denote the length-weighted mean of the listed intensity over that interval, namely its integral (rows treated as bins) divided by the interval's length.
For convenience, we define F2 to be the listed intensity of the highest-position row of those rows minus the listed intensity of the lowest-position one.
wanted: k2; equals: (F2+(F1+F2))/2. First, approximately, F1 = 2.27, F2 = -0.6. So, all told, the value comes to 0.57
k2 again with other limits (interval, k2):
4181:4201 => 0.54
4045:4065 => 0.65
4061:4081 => -0.04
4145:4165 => 0.42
